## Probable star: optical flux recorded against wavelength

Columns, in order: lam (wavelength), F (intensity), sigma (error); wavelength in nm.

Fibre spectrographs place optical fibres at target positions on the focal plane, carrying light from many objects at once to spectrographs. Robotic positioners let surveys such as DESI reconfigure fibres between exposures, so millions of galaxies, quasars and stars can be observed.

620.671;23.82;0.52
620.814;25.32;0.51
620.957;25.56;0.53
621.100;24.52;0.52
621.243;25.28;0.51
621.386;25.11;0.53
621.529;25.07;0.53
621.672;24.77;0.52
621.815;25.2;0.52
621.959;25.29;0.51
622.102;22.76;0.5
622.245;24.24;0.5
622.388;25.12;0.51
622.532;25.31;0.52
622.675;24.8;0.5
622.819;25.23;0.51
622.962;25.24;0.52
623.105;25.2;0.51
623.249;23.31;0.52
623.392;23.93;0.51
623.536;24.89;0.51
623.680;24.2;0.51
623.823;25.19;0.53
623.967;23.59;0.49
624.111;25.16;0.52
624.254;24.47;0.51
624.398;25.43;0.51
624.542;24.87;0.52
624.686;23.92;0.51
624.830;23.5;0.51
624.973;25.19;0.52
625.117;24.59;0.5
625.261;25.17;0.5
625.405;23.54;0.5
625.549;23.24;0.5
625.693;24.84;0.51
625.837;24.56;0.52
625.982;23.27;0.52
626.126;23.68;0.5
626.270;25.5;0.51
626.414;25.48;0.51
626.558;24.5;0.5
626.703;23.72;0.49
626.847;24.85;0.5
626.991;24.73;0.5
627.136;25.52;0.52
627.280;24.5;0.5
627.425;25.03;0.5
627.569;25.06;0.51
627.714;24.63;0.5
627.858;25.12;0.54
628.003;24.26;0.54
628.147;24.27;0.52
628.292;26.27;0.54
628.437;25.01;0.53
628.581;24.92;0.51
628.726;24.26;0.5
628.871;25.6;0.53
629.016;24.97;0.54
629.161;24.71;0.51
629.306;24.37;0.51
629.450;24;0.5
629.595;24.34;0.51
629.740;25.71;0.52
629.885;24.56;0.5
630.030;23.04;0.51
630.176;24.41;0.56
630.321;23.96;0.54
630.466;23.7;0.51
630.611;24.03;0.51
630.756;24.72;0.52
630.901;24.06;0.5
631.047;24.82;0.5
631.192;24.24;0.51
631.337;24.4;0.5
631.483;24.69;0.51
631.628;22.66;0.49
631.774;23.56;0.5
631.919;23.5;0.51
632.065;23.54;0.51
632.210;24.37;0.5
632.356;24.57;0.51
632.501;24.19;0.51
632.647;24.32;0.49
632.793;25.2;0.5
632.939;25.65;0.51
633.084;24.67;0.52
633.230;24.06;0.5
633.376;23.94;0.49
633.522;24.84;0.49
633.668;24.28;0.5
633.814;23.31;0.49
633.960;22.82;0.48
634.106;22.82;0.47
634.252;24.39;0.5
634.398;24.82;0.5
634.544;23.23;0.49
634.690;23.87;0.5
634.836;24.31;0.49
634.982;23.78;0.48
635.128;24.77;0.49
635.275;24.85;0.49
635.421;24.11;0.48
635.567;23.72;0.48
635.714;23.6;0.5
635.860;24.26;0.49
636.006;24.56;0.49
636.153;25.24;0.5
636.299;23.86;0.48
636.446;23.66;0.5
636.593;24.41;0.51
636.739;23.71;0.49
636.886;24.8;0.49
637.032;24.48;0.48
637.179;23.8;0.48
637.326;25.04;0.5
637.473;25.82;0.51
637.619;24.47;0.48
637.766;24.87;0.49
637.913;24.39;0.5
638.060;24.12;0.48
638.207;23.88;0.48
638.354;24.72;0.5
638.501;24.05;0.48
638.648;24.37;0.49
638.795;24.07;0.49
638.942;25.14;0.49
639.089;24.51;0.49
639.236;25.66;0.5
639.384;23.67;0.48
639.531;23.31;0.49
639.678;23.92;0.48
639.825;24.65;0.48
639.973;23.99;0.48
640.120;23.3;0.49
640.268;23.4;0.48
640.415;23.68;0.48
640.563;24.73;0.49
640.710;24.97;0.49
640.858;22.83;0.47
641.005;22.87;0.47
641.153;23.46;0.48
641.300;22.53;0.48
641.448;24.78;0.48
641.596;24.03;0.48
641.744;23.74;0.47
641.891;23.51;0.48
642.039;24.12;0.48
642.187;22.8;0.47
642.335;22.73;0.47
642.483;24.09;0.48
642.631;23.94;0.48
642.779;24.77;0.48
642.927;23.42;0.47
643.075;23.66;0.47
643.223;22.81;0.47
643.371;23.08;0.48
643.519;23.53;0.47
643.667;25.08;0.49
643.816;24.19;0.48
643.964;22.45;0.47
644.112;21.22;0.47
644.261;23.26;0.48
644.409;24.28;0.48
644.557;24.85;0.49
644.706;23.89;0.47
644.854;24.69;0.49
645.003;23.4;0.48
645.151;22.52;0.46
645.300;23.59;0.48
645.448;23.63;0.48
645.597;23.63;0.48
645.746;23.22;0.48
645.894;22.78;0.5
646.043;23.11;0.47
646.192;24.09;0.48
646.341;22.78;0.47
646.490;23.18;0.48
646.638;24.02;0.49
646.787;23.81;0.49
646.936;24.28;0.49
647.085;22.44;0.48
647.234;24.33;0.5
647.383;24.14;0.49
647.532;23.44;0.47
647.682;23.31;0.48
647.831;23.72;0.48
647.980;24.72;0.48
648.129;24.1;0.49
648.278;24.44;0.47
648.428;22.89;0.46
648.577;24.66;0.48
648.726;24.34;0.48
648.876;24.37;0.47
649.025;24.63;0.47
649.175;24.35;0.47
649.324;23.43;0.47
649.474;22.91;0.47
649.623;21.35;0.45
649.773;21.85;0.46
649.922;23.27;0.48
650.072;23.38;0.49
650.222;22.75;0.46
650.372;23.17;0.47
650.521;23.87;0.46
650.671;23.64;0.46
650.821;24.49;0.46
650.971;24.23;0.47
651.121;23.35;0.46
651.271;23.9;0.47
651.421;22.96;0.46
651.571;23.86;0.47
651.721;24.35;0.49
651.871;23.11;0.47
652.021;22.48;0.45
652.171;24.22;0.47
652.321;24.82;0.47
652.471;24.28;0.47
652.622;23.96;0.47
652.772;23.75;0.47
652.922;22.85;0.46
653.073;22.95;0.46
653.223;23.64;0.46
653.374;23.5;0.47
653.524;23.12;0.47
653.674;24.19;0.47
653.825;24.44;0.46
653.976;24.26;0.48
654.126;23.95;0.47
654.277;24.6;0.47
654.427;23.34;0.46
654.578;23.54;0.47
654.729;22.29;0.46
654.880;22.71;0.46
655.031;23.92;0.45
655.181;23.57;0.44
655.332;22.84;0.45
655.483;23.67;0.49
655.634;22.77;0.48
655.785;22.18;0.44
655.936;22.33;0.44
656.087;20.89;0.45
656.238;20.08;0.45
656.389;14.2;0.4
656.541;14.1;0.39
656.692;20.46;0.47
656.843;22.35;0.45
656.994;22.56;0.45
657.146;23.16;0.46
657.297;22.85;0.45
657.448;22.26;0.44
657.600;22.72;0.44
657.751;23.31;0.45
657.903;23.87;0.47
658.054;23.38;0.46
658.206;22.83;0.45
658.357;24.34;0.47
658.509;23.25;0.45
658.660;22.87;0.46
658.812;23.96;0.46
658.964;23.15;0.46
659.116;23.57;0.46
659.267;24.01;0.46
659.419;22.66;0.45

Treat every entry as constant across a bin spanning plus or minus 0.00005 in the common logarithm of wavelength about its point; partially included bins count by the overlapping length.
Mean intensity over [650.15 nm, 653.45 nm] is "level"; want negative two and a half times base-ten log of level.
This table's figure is -3.43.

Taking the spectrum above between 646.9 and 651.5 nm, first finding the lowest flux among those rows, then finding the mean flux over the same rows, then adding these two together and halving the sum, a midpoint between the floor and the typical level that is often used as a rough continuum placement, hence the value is 22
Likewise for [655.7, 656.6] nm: 17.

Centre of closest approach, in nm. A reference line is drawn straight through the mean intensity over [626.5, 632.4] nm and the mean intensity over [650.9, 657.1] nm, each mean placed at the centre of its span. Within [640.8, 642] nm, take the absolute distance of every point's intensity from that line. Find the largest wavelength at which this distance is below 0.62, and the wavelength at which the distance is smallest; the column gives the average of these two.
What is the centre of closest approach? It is 641.89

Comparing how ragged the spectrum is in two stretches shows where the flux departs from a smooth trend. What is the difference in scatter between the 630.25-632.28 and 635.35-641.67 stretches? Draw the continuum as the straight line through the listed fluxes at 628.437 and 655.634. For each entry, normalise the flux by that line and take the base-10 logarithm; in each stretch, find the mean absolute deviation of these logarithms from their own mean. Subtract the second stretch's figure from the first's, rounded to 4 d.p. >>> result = -0.0019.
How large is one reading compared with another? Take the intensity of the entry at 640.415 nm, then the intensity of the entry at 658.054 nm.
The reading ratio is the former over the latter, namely 1.01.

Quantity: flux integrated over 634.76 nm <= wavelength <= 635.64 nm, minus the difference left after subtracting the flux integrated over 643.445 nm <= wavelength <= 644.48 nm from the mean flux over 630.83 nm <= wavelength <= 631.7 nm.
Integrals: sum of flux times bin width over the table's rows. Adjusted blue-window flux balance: 21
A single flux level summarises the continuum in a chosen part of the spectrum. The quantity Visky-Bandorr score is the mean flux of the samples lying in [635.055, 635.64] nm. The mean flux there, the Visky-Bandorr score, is 24.4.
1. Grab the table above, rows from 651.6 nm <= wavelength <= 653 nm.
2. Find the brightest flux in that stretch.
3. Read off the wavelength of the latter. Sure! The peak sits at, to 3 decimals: 652.321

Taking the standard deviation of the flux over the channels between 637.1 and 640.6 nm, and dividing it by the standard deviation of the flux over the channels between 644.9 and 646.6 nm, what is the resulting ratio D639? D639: 1.5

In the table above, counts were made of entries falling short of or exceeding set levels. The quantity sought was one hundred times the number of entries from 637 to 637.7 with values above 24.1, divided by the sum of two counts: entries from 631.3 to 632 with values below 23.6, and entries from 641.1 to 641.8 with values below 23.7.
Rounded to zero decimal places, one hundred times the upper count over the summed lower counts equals 80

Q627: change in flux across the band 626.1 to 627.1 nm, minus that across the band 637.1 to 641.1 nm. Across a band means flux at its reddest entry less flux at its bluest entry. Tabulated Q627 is 2.0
